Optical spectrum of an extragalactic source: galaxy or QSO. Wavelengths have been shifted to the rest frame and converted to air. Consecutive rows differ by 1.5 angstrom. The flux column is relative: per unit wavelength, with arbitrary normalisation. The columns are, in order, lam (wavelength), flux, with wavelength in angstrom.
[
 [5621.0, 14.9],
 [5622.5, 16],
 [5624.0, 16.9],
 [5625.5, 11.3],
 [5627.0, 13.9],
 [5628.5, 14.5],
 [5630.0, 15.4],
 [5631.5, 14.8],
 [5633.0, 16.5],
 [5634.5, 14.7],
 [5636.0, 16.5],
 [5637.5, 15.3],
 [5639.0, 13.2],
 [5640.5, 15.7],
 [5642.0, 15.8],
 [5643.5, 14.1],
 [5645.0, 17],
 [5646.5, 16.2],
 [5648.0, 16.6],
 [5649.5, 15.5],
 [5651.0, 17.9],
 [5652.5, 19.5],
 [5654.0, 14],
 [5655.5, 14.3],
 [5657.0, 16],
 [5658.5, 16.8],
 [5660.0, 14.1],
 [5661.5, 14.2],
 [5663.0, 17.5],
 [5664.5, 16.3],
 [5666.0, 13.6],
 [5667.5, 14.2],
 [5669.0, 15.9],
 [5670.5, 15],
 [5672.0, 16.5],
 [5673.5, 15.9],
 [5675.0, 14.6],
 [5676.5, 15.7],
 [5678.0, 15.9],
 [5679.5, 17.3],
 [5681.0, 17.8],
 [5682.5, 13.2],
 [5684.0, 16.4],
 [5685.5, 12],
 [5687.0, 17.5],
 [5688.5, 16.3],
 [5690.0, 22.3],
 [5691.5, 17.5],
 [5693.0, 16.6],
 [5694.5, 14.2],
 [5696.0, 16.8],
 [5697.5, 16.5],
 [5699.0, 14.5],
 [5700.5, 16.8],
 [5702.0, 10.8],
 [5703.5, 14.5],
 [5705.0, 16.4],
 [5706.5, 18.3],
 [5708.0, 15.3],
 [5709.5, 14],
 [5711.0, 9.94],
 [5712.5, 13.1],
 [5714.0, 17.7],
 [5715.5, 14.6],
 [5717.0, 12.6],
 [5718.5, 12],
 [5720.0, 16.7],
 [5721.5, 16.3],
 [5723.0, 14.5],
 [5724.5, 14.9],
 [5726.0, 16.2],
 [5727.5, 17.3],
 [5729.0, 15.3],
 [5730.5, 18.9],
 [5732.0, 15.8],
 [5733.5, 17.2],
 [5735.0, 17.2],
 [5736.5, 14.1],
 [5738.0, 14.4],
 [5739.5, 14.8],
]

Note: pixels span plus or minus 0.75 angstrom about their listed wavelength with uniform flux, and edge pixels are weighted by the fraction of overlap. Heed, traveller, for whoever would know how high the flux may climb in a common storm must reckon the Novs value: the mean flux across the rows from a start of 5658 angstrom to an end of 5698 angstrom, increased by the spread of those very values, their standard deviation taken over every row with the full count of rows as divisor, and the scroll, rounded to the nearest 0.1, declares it 17.9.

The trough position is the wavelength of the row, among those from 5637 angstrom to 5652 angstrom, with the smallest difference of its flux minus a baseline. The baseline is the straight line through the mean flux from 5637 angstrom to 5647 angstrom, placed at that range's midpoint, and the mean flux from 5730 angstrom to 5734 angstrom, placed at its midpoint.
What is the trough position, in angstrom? 5639.0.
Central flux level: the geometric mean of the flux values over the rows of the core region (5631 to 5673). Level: 15.57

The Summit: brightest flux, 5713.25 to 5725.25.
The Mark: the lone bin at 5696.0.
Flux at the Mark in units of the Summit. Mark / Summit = 0.95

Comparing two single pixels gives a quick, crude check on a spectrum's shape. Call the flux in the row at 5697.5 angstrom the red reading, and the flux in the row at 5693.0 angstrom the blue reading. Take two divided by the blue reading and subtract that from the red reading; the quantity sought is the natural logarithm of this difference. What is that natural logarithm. 2.80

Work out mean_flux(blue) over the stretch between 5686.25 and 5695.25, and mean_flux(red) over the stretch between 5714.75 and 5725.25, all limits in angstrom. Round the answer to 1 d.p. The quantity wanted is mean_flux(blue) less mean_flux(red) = 2.9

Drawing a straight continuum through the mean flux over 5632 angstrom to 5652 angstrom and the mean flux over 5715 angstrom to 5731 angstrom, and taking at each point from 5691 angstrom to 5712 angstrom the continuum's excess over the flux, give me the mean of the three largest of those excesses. 3.9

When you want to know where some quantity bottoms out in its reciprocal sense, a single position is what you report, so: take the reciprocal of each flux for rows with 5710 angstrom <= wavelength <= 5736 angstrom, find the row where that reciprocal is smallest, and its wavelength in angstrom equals 5730.5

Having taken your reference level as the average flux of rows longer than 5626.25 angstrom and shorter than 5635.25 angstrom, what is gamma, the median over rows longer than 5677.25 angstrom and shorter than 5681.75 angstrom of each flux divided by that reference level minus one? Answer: 0.16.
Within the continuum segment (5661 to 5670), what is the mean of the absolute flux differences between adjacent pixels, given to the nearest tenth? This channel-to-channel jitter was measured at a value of 1.9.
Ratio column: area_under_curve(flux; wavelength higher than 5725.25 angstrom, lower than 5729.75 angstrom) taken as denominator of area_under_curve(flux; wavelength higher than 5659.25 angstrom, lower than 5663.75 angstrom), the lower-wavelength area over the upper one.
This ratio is 0.94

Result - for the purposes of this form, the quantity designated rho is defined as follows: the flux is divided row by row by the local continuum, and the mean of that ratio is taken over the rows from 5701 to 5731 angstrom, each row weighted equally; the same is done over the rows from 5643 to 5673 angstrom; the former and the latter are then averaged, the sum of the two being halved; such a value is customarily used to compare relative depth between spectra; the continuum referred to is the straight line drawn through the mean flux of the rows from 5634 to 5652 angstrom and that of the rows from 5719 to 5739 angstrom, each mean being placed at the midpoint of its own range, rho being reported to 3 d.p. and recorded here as 0.967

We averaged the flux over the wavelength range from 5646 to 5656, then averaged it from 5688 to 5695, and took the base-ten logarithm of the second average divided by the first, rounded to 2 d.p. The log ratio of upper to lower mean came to 0.03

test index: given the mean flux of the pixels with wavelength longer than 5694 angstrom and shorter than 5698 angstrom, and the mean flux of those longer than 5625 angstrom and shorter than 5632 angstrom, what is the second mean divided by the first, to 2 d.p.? 0.88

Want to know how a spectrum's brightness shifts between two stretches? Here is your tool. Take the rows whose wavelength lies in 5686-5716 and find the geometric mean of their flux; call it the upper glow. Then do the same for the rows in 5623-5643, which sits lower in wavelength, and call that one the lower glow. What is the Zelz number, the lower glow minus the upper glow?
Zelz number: -0.6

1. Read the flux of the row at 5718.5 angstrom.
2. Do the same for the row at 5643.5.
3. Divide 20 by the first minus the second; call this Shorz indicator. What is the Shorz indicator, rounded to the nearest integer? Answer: -10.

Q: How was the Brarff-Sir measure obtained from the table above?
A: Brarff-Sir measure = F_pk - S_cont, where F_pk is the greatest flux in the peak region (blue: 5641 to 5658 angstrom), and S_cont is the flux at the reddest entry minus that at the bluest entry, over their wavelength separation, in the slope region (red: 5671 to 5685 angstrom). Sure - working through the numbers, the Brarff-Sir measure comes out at 19.5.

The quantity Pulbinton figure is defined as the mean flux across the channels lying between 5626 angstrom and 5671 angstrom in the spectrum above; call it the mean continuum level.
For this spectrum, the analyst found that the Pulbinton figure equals 15.5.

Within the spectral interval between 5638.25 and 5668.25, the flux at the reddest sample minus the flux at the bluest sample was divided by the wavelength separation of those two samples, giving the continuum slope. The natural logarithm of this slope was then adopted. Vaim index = -3.3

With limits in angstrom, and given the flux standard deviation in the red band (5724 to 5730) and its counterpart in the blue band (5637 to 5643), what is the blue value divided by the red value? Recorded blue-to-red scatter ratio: 1.1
